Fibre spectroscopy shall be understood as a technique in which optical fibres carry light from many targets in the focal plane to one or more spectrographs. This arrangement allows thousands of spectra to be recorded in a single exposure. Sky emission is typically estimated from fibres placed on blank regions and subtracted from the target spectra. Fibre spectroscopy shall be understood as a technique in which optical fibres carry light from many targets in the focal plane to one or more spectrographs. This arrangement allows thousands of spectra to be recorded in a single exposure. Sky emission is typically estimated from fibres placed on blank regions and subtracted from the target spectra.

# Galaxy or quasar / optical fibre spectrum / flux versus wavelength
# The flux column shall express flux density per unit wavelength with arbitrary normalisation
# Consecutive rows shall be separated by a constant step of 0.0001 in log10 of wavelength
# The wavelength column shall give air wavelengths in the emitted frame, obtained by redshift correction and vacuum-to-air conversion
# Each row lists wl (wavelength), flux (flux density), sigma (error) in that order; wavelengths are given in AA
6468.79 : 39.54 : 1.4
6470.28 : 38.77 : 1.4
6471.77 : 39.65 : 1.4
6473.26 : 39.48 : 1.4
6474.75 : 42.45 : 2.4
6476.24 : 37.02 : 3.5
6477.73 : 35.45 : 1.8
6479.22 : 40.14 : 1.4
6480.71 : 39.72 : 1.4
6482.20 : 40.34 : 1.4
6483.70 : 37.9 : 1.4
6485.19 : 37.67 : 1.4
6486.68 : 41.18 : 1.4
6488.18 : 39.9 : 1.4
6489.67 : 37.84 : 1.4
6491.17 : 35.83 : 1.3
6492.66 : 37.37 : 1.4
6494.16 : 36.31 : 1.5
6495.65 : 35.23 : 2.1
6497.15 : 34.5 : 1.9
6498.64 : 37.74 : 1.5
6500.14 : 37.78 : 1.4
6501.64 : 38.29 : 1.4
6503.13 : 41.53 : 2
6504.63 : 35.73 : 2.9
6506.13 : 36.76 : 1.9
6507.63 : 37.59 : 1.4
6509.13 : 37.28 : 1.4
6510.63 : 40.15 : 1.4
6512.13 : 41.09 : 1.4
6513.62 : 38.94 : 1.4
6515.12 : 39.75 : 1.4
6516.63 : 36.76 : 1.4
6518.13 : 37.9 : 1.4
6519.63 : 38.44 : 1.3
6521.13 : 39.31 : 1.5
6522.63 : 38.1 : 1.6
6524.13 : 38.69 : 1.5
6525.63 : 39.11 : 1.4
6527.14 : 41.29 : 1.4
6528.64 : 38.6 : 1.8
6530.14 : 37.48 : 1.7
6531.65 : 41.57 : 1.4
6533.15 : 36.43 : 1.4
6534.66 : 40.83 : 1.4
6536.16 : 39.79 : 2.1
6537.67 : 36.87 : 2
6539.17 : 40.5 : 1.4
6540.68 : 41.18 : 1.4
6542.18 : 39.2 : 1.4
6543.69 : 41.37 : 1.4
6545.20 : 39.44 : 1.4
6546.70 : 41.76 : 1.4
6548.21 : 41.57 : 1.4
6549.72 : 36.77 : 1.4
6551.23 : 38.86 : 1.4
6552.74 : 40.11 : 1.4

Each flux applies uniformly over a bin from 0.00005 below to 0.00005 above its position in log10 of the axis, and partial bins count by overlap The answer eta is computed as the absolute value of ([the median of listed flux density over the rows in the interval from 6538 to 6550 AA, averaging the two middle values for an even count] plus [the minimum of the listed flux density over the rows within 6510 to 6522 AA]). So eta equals 77.60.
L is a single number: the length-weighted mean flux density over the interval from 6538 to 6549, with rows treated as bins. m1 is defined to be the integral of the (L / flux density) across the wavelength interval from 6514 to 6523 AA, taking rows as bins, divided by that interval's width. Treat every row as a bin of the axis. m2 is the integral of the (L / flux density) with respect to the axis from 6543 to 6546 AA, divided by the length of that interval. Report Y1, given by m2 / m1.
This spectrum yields 0.95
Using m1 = 1.06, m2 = 1.01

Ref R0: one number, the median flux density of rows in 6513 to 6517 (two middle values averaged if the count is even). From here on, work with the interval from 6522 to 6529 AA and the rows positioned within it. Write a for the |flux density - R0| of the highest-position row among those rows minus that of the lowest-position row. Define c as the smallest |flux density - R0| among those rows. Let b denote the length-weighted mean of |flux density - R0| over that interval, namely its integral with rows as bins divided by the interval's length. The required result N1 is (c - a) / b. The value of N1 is 0.8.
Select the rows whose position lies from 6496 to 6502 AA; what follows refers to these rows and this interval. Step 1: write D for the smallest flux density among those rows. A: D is 34.5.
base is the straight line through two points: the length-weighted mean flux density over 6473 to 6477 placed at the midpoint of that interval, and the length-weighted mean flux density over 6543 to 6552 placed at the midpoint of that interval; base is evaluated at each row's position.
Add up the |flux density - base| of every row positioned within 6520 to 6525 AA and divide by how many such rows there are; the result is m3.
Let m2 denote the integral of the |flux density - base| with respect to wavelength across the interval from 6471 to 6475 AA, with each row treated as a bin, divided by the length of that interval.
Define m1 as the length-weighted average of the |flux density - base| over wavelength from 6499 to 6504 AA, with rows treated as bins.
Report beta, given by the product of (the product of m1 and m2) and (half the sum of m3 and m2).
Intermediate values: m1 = 1.8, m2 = 0.78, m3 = 1.15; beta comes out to 1.4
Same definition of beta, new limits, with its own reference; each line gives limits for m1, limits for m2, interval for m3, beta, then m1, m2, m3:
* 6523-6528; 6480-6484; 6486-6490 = 0.8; 1.2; 0.72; 1.17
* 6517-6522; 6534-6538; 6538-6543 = 1.8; 1.4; 1.19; 0.86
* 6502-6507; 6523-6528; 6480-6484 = 3.3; 2.8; 1.17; 0.82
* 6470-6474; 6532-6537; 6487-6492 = 0.9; 0.3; 1.54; 1.99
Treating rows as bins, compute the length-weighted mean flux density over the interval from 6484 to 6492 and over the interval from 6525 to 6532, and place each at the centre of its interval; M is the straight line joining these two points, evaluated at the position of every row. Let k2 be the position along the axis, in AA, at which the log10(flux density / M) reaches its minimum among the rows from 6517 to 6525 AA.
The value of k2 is 6518.13 AA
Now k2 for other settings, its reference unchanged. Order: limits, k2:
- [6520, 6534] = 6533.15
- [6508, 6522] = 6516.63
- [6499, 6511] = 6504.63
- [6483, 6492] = 6491.17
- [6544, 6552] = 6549.72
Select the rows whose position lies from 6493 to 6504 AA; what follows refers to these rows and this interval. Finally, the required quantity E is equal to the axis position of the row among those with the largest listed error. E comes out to 6495.65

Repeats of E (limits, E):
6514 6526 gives 6522.63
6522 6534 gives 6528.64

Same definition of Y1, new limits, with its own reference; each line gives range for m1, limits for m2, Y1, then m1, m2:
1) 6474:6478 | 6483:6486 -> 1.02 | 1.06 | 1.07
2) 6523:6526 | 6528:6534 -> 1.01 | 1.05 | 1.05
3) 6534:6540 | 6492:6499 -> 1.09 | 1.03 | 1.12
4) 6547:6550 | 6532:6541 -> 1.02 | 1.02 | 1.04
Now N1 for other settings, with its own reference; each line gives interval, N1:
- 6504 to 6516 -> 1.5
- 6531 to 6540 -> 1.0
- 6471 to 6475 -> -1.7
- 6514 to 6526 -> 1.1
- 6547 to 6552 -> 1.5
